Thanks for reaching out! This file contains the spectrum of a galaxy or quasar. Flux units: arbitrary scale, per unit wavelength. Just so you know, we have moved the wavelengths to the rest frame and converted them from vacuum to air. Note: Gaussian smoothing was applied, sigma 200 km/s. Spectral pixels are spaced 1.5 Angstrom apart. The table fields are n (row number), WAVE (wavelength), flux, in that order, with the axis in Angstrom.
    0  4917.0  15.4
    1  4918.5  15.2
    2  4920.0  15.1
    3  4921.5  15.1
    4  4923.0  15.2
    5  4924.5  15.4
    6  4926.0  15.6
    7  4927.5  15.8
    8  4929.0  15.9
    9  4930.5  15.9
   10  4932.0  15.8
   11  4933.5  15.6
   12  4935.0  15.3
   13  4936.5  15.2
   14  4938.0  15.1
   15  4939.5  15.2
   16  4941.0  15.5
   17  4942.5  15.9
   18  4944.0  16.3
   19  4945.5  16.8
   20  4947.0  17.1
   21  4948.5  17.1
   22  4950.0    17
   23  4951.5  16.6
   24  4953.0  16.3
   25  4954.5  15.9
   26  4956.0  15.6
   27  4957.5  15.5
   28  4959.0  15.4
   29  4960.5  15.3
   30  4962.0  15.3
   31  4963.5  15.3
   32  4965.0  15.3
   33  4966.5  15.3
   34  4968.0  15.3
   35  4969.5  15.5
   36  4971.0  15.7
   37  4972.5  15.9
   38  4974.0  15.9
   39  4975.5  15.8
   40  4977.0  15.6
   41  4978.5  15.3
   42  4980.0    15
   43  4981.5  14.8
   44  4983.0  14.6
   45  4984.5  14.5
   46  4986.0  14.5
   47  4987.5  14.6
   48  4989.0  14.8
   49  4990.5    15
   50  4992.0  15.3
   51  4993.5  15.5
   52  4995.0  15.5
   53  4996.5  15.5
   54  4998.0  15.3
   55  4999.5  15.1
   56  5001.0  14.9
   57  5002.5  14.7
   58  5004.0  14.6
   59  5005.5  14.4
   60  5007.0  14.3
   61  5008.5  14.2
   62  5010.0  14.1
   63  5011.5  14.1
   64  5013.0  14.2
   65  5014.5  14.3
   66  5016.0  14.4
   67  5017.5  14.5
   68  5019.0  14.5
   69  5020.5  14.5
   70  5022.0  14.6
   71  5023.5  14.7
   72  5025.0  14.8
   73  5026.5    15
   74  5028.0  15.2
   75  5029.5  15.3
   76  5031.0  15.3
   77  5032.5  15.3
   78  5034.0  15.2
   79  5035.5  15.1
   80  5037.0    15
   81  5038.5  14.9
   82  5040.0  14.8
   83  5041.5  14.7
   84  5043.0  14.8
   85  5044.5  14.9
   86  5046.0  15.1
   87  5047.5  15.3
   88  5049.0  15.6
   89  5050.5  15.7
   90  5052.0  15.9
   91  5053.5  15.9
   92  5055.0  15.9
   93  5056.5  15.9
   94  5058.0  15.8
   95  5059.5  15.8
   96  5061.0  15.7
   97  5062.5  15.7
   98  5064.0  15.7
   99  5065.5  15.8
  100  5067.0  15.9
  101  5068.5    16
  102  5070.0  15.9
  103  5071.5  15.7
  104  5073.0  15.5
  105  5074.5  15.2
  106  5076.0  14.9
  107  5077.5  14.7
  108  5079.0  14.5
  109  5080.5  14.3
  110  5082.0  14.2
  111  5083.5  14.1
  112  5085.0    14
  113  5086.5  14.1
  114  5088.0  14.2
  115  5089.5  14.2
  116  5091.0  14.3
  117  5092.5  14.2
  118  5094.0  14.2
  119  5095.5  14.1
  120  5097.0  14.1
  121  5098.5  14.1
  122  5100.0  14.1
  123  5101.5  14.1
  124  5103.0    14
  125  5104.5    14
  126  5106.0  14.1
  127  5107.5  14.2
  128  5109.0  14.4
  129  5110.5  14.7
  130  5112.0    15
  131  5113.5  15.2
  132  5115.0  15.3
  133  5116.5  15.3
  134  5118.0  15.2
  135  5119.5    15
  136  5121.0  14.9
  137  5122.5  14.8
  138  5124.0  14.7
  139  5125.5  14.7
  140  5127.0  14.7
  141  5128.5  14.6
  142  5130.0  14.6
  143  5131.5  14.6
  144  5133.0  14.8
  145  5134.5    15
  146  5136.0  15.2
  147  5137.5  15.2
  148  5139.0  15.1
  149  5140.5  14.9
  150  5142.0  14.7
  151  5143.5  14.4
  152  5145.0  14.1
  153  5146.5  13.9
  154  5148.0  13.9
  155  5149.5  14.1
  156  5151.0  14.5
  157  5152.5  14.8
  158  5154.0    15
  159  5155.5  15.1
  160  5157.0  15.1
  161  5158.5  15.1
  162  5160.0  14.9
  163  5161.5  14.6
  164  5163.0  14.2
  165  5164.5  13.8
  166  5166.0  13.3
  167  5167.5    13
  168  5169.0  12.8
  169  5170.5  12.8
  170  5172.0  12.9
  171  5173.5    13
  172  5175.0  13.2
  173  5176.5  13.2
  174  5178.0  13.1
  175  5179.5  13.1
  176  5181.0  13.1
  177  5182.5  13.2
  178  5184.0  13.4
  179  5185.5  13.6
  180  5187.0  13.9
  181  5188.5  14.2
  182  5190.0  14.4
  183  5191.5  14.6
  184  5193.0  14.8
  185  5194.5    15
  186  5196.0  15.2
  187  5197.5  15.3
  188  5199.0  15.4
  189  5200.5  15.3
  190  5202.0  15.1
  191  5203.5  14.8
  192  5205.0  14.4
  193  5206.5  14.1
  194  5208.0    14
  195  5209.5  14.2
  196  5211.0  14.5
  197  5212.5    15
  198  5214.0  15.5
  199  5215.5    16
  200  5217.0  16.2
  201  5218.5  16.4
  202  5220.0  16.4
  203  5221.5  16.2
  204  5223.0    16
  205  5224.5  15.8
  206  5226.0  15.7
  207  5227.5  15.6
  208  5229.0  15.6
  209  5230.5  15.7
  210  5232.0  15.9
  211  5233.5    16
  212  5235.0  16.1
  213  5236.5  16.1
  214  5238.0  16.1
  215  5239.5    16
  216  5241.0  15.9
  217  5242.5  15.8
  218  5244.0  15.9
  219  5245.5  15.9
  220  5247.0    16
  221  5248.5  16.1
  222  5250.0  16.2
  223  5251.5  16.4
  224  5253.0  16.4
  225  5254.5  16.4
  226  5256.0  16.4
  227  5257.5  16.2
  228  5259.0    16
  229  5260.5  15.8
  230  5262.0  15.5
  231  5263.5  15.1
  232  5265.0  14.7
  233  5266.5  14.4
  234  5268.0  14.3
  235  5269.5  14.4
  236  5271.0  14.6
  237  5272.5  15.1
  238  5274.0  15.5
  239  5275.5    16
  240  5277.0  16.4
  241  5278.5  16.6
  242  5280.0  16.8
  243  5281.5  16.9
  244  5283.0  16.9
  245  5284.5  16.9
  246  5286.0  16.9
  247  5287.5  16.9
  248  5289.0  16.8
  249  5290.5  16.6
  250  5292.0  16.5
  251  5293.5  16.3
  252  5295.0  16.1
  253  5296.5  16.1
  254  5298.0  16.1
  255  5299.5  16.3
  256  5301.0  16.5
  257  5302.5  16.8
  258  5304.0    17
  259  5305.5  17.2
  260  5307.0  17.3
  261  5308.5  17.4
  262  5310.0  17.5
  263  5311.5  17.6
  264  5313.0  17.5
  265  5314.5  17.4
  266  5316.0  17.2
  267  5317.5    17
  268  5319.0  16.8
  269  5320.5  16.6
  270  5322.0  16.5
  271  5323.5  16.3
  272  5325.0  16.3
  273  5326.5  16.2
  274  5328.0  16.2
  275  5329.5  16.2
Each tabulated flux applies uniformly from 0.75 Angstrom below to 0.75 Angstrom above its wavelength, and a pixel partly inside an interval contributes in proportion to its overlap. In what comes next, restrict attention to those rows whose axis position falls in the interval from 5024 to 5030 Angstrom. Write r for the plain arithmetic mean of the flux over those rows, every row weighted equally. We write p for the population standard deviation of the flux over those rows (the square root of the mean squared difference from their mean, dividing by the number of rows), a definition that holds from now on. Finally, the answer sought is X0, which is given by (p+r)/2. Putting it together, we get 7.6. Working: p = 0.19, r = 15.1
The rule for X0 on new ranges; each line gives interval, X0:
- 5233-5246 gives 8.0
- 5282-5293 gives 8.5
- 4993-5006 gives 7.7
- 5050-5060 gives 8.0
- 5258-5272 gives 7.8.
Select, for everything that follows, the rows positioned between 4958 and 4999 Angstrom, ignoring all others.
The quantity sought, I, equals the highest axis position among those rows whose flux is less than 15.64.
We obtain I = 4998.0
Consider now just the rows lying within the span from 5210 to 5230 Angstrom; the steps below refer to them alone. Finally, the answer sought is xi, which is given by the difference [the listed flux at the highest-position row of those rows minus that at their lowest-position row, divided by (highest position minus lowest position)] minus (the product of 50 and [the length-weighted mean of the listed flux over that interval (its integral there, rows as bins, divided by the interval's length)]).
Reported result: -787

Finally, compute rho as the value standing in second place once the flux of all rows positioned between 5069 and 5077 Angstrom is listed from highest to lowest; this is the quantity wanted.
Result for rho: 15.7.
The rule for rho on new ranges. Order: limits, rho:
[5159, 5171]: 14.6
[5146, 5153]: 14.5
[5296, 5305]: 16.8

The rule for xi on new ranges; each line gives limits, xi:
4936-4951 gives -807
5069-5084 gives -747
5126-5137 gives -740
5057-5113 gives -738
